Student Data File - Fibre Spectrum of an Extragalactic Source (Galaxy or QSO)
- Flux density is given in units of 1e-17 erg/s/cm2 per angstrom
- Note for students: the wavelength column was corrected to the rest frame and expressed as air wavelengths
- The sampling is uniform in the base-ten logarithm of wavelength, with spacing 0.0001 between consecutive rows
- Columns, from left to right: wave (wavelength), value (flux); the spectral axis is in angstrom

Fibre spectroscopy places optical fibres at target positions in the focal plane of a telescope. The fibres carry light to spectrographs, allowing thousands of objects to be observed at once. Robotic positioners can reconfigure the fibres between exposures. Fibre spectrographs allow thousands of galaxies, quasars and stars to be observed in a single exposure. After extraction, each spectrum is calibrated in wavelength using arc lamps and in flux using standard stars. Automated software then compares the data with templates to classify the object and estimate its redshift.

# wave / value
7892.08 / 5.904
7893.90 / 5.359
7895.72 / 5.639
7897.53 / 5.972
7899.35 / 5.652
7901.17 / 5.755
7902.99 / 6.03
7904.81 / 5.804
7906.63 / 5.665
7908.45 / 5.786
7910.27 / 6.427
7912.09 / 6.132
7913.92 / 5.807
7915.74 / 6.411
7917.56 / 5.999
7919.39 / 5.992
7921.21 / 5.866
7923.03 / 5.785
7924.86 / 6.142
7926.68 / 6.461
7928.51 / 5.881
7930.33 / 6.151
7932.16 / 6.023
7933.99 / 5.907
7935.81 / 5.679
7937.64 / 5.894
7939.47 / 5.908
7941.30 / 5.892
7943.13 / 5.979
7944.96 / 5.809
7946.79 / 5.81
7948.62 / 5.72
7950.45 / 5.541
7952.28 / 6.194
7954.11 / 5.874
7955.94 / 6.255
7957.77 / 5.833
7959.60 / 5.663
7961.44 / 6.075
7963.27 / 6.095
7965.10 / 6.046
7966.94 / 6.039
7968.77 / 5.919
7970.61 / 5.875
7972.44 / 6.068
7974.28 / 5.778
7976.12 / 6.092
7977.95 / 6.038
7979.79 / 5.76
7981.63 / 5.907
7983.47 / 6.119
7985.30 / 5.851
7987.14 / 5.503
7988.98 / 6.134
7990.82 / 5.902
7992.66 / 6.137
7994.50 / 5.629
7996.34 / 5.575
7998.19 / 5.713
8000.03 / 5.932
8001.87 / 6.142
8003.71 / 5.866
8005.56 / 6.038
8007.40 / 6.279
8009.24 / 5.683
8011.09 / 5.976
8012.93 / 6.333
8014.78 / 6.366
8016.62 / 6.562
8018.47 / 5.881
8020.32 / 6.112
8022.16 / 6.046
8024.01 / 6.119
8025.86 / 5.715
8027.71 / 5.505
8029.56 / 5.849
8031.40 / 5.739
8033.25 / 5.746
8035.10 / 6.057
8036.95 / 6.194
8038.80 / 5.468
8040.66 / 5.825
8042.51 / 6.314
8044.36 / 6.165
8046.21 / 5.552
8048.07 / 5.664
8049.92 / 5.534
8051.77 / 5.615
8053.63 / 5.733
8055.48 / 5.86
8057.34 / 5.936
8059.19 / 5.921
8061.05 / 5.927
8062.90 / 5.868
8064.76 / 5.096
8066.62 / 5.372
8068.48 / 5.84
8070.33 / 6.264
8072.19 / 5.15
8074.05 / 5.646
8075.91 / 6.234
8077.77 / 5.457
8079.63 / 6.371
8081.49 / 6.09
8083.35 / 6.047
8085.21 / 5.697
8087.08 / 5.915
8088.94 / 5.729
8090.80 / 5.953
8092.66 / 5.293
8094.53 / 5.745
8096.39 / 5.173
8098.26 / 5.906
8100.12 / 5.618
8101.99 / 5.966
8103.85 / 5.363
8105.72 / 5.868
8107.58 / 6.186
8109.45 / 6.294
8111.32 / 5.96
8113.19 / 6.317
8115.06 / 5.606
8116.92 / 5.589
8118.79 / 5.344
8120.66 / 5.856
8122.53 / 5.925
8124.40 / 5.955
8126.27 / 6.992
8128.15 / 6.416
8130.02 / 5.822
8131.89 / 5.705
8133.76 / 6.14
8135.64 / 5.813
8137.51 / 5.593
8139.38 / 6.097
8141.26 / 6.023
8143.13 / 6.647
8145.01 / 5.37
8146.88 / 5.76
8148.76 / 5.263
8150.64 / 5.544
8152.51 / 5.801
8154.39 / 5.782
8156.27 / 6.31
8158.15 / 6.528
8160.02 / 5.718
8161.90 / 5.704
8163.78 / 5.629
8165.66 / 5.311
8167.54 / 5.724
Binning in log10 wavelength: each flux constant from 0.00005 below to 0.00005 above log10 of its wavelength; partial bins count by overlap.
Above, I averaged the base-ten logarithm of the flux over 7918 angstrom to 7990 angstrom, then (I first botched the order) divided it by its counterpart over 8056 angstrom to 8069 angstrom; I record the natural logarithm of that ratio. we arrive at 0.023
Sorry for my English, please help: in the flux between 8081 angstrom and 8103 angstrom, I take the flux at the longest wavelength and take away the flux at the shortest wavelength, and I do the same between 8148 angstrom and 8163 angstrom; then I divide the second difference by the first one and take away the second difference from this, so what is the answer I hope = -4.0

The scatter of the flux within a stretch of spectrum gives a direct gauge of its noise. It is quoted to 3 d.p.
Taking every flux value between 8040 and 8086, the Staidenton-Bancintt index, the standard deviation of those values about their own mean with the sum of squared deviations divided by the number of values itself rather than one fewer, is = 0.333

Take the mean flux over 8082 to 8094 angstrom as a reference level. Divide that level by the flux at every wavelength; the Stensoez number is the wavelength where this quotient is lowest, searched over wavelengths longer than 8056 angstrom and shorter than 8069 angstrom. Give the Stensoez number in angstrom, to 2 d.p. 8057.34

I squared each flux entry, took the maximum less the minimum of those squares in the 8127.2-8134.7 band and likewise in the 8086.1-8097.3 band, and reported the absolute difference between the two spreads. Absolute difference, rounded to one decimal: 0.1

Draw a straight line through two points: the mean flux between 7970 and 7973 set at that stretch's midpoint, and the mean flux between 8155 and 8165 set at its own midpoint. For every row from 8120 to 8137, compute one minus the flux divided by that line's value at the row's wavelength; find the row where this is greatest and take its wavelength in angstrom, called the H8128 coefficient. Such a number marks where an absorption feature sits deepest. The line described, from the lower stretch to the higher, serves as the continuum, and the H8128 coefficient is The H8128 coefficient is 8131.89 angstrom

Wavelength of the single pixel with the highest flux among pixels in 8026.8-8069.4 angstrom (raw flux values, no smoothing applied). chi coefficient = 8042.51 angstrom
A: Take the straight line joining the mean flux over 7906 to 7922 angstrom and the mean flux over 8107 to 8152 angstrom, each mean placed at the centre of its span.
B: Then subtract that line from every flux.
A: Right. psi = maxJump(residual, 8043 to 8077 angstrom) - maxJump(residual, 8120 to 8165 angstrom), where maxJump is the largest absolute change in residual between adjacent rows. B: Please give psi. -0.163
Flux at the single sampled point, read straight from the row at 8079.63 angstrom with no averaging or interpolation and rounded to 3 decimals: 6.371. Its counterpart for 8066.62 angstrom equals 5.372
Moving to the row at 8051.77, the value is 5.615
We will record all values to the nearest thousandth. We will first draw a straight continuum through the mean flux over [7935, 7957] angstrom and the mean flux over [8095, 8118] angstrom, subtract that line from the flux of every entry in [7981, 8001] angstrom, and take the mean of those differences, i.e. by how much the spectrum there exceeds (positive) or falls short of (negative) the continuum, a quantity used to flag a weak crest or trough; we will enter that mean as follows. -0.008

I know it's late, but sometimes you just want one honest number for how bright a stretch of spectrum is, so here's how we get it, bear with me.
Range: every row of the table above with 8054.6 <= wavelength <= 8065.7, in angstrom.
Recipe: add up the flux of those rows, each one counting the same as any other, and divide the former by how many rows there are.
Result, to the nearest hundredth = 5.77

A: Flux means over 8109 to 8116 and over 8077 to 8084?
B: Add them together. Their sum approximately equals 12.0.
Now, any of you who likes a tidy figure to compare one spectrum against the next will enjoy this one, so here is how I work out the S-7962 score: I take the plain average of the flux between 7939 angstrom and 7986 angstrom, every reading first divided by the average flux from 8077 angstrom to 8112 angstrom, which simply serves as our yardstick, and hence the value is 1.018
